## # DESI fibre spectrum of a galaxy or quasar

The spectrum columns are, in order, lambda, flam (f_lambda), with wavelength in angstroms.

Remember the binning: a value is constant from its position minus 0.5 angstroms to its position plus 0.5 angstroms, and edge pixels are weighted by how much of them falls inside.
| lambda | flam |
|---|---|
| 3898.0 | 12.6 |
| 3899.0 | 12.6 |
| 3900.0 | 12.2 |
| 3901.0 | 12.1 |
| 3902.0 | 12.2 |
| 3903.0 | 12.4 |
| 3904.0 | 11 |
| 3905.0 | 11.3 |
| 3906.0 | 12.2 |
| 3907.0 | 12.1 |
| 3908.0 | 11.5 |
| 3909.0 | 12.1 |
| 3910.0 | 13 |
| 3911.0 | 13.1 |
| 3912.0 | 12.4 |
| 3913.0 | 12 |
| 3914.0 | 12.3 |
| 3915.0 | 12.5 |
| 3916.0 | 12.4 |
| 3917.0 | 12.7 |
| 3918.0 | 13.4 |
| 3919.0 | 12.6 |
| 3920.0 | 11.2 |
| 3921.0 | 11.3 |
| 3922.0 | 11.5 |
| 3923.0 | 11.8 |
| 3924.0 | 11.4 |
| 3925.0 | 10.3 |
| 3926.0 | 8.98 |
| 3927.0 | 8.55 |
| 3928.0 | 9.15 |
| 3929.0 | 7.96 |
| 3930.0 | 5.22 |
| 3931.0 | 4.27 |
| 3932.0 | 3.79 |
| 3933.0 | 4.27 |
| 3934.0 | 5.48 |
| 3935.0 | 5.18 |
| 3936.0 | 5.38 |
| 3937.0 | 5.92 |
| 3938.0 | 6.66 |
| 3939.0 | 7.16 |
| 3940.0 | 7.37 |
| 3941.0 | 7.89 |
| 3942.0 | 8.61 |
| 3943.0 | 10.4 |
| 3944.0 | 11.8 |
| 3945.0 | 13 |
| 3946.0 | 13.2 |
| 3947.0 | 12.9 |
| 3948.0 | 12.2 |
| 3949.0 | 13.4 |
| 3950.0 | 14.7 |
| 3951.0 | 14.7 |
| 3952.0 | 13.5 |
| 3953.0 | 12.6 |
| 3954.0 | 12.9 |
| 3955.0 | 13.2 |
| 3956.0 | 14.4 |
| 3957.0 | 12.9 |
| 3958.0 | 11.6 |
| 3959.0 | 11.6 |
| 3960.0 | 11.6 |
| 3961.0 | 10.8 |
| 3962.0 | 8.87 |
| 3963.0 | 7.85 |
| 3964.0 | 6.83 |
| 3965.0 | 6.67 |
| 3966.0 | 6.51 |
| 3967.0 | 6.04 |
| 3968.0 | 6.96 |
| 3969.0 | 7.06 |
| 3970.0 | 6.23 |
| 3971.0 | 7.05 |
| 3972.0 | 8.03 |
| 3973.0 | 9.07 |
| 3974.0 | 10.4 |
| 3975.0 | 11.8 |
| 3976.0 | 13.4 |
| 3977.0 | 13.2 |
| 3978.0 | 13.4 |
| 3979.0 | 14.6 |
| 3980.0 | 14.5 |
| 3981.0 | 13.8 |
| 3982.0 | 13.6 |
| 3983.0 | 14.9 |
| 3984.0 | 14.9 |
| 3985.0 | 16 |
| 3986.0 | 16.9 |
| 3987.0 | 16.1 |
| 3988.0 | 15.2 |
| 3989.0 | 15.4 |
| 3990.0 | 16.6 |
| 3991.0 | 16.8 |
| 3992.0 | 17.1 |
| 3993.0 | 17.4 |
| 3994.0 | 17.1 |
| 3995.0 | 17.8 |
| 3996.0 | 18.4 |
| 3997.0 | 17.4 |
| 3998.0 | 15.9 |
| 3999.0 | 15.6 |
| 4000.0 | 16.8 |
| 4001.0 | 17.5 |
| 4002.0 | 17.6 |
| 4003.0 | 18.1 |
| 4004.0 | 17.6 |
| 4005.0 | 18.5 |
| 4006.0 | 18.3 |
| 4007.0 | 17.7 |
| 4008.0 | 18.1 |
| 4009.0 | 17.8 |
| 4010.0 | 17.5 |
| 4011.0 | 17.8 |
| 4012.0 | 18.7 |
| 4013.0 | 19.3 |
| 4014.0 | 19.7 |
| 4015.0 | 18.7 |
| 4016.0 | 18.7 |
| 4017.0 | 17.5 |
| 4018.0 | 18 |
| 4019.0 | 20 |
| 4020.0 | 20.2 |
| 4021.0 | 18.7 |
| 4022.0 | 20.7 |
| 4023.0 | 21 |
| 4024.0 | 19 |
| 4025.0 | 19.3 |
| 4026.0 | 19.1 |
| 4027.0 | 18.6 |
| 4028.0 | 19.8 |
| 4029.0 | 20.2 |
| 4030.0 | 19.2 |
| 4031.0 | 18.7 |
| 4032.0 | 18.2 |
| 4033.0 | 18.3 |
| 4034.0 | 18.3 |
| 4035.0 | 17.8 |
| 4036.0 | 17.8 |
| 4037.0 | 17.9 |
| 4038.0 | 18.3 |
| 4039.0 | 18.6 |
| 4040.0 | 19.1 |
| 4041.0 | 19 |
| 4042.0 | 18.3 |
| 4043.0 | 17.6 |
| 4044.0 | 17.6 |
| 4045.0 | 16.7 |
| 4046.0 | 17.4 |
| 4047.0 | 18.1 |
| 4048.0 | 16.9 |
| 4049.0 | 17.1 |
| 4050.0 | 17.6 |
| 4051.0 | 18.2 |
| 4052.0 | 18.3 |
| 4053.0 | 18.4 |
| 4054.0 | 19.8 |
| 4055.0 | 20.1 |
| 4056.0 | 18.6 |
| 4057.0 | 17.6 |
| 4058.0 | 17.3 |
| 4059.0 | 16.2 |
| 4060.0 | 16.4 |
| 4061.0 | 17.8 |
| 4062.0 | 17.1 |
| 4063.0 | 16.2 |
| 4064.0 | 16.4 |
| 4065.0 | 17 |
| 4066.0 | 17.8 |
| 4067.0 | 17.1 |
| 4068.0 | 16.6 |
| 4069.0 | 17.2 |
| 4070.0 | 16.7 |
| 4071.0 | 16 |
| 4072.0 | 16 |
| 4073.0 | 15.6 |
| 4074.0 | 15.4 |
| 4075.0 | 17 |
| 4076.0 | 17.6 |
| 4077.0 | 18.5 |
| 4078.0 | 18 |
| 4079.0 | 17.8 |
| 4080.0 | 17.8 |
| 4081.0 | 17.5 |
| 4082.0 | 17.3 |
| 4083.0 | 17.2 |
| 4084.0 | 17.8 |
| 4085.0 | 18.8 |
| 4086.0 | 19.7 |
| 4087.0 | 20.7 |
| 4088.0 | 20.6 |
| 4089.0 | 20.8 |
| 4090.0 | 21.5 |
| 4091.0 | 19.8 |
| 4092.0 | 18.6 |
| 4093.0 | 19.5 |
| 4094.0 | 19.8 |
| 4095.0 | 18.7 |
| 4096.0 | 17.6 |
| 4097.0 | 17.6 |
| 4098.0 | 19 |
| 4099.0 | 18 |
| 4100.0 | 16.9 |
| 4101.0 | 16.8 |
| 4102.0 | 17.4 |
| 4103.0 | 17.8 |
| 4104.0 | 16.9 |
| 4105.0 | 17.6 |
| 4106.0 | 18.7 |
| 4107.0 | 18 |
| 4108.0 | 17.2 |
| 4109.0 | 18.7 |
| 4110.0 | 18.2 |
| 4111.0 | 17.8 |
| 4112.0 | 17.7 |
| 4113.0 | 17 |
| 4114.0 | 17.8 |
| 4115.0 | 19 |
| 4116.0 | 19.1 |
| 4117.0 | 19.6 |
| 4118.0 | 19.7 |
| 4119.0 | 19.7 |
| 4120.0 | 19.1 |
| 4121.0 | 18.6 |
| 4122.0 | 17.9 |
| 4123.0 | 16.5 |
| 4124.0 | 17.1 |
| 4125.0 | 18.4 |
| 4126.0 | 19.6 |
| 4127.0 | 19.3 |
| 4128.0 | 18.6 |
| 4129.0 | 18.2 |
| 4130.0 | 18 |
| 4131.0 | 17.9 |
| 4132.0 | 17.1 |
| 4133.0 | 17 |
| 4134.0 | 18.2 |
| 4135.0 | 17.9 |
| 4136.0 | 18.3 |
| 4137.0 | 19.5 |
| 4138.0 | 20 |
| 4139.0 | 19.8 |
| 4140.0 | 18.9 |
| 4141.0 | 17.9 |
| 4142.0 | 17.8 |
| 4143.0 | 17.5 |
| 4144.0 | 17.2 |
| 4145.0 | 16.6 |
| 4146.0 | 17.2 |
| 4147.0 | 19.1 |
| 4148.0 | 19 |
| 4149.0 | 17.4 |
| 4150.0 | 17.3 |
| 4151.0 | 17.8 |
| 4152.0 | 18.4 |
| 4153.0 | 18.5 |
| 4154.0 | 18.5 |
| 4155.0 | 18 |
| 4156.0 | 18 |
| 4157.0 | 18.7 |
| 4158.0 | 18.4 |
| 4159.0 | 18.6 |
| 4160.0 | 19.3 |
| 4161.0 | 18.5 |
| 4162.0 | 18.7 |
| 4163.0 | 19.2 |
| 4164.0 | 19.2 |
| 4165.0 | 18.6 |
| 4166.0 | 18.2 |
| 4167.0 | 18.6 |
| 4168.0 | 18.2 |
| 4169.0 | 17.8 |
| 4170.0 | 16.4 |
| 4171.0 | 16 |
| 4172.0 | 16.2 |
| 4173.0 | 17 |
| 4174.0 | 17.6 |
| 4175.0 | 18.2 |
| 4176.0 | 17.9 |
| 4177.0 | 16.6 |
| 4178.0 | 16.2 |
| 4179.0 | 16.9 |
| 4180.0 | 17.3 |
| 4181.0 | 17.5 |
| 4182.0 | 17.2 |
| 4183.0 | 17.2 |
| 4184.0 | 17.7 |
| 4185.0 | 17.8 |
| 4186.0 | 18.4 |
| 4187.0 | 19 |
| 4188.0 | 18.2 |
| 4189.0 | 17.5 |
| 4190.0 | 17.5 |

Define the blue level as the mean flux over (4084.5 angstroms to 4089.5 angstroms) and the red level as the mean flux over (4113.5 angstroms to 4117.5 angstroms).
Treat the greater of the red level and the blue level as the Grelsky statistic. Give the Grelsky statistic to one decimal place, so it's 20.1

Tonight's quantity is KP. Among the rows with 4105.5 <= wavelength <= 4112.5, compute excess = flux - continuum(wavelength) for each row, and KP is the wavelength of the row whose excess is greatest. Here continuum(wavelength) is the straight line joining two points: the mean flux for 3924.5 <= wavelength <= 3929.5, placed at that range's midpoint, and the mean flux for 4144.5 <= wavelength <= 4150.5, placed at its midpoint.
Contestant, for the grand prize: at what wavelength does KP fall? 4106.0 angstroms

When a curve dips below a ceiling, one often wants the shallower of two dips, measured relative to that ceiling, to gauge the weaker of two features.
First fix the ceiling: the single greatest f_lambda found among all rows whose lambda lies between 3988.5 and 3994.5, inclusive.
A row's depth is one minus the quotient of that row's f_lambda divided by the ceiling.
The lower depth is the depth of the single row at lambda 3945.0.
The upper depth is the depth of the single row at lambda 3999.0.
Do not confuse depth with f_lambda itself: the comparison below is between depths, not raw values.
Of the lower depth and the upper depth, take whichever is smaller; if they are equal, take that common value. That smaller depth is 0.10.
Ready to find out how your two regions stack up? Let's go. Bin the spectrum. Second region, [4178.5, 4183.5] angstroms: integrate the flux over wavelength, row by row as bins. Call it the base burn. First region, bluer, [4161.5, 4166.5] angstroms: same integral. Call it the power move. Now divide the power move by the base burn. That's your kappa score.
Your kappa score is 1.1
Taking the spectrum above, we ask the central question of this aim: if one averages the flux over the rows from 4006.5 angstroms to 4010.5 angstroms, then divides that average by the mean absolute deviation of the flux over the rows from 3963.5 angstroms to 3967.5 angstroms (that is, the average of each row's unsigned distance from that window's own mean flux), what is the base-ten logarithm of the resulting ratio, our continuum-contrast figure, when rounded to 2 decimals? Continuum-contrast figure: 1.87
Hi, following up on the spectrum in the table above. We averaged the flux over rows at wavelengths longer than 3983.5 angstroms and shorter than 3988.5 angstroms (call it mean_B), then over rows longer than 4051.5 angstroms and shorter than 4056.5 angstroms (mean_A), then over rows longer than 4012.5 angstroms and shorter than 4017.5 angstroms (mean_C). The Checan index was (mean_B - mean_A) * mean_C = -60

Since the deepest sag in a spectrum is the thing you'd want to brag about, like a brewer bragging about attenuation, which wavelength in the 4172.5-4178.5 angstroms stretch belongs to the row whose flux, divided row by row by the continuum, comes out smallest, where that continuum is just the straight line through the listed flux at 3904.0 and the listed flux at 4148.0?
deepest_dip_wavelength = 4178.0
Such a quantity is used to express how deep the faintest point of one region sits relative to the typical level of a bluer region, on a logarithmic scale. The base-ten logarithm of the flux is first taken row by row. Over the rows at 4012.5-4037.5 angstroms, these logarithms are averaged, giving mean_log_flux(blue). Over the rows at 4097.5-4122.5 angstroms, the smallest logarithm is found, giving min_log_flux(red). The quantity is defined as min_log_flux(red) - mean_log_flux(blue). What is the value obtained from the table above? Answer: -0.05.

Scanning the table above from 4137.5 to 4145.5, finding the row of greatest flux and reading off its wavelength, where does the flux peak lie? 4138.0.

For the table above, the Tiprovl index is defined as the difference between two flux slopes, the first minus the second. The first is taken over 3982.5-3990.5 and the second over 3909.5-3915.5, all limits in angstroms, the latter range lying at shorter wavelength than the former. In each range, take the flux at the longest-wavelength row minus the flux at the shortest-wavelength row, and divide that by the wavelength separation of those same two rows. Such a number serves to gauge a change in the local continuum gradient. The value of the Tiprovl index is 0.34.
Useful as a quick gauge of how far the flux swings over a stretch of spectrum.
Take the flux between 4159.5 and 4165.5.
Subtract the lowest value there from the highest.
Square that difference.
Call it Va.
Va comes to 0.6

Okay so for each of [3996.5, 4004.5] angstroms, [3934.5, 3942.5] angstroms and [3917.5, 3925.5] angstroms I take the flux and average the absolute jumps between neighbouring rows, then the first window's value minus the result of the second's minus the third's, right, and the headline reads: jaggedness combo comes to 0.8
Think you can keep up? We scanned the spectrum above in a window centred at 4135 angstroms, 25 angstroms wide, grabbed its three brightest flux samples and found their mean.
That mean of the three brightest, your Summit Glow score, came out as 20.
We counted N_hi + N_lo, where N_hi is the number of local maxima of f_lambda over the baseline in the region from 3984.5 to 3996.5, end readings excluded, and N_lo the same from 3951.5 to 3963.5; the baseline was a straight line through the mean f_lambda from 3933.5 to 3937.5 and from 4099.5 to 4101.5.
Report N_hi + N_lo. 3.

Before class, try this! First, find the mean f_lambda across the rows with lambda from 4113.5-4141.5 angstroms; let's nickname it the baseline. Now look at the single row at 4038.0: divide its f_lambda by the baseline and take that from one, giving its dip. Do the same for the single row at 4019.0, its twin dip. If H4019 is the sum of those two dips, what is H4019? -0.1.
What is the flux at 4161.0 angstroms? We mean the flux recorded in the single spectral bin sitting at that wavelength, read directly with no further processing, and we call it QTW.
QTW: 18.5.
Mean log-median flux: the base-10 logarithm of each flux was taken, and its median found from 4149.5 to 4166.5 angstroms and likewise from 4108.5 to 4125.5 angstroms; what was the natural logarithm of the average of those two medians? 0.24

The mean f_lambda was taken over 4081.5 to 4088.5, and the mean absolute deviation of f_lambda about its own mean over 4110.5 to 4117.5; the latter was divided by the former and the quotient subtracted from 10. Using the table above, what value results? 9.96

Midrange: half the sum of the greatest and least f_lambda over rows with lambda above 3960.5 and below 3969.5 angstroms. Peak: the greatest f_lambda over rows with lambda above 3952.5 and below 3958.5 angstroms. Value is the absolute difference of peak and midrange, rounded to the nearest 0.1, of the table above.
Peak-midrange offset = 6.0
